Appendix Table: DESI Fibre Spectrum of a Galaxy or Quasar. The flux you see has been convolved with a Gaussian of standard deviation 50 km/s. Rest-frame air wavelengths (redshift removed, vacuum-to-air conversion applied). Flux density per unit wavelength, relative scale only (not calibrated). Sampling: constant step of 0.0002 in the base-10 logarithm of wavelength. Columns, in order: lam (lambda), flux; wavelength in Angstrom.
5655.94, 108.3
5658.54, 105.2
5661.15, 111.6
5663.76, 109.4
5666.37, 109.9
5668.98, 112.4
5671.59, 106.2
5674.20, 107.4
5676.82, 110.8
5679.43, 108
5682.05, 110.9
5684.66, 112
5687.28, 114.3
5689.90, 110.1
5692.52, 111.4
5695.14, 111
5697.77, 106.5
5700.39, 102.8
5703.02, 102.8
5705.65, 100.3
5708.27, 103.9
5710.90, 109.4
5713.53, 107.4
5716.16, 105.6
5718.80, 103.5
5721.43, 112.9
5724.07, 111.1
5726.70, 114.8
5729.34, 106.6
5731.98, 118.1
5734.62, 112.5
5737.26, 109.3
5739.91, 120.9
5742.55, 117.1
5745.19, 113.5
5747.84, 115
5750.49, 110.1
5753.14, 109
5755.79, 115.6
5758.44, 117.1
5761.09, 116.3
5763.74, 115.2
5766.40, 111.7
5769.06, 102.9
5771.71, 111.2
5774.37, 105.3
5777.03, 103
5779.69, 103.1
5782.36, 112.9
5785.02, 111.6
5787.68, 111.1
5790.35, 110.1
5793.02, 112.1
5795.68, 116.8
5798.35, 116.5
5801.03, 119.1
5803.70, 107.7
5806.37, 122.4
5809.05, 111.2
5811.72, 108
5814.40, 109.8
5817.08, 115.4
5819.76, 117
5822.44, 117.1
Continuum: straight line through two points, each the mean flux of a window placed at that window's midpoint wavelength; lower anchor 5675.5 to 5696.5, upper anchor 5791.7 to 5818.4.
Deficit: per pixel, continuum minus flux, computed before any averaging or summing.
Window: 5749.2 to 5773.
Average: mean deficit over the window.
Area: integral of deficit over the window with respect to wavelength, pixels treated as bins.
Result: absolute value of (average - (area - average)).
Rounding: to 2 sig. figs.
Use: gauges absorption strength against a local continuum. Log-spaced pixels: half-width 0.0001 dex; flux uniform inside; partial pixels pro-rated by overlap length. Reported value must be 16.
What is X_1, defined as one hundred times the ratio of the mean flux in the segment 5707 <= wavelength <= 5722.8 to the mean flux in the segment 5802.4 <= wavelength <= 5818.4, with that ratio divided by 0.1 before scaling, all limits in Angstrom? 953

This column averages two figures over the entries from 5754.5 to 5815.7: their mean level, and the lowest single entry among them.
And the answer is 107.3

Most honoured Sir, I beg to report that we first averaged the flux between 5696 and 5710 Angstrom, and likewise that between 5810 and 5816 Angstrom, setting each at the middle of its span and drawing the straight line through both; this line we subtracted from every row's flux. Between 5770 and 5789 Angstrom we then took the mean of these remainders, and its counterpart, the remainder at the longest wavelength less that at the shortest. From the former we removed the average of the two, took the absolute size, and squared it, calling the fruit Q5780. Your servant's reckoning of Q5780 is 1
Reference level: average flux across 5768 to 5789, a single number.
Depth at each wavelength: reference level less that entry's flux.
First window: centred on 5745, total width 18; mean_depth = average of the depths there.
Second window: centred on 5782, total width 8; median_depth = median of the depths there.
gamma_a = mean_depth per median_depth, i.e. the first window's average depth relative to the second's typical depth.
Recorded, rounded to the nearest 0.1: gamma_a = 1.5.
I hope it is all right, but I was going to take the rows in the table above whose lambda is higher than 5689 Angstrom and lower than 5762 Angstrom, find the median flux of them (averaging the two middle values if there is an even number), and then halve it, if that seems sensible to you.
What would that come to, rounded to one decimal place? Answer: 55.3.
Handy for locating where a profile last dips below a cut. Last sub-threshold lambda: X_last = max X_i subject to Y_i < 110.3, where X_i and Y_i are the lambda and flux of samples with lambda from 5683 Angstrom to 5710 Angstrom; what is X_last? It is 5708.27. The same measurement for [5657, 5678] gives 5674.20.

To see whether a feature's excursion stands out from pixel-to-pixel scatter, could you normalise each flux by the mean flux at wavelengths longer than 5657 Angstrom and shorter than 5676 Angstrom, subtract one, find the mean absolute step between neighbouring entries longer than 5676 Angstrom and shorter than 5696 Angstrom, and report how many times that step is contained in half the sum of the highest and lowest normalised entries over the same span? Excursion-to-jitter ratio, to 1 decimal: 1.1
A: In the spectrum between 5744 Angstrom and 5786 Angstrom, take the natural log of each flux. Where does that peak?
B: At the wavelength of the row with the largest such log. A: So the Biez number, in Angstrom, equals 5758.44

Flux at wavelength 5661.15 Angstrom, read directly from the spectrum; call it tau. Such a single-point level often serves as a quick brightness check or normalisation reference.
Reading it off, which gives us 111.6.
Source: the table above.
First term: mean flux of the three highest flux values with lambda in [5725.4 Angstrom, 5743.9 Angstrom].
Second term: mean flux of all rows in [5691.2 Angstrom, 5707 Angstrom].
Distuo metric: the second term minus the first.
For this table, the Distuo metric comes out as -13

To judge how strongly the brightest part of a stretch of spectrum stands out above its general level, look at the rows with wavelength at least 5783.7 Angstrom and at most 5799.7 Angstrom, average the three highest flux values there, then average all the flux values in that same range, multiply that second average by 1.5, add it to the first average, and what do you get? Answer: 285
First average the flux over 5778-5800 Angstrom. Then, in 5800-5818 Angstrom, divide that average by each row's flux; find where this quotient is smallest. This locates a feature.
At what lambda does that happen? 5806.37 Angstrom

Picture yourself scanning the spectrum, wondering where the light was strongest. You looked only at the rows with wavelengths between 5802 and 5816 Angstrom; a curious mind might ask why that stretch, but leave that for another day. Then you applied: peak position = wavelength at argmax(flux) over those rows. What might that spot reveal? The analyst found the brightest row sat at 5806.37 Angstrom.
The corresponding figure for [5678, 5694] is 5687.28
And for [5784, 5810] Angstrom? 5806.37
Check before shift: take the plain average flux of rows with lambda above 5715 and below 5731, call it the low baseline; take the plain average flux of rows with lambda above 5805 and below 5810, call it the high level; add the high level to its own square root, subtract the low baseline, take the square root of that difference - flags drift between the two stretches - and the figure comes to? 4.3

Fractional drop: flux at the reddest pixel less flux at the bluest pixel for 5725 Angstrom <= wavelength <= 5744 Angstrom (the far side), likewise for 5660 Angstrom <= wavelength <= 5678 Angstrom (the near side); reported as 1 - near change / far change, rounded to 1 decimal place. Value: 1.3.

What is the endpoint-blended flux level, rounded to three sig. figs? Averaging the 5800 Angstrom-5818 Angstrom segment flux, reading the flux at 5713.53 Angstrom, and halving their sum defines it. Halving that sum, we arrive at 110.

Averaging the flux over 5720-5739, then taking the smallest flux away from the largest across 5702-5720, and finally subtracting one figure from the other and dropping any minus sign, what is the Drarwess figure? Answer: 103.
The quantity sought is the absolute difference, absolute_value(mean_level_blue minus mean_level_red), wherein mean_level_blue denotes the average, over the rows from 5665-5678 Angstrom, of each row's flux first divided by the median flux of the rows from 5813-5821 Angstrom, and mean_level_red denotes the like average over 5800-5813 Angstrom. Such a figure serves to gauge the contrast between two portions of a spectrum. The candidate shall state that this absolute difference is 0.038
